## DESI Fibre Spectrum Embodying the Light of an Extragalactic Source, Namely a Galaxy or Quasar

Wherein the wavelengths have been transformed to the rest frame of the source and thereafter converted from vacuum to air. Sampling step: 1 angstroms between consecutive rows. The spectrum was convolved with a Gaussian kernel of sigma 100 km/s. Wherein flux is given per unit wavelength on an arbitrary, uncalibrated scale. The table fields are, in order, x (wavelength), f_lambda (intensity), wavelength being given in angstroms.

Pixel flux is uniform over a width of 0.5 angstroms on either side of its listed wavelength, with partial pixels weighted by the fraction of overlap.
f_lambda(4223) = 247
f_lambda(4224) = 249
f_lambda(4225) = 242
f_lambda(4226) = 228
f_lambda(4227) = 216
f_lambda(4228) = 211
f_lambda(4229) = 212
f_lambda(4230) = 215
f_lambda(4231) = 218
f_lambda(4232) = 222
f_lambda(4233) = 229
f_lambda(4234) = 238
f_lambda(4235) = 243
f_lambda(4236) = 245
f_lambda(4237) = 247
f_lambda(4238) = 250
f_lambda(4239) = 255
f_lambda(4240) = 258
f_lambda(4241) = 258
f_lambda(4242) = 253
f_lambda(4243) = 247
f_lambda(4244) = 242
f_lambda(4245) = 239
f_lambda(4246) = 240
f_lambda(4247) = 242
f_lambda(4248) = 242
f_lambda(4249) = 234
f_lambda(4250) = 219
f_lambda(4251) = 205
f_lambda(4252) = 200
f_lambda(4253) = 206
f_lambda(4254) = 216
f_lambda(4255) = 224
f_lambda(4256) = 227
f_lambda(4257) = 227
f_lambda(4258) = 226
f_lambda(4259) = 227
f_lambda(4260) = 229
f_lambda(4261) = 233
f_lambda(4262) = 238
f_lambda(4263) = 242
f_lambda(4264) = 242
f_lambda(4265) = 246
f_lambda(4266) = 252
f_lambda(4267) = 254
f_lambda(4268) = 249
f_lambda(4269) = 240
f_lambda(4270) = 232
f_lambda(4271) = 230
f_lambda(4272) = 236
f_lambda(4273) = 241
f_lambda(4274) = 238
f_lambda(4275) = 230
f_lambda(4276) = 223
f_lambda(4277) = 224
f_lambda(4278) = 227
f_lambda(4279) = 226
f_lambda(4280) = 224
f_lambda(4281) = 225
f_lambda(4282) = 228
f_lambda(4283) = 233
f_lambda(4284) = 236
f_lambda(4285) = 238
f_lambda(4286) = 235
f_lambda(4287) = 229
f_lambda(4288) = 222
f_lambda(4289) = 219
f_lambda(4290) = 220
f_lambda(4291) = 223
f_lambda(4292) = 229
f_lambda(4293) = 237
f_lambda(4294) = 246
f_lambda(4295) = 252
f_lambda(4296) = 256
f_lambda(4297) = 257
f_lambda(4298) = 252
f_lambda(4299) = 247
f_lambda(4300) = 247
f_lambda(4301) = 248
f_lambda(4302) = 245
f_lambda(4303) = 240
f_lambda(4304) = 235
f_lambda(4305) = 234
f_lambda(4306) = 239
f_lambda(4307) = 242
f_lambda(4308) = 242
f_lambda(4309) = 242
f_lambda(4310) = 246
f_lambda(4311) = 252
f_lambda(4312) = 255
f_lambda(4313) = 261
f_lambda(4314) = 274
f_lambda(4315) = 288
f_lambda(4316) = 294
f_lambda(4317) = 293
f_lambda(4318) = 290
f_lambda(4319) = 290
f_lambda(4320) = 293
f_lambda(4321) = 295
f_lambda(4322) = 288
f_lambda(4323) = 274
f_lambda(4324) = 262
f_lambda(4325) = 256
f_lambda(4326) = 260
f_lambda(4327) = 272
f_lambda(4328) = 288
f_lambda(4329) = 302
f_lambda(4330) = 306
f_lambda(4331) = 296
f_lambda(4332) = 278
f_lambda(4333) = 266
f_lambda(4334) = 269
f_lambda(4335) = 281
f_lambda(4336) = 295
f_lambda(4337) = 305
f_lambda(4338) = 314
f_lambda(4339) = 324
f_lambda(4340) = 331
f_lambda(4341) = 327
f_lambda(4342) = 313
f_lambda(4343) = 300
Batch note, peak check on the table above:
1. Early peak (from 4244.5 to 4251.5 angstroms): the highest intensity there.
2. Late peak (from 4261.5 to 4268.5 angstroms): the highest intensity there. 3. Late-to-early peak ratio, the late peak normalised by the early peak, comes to 1.05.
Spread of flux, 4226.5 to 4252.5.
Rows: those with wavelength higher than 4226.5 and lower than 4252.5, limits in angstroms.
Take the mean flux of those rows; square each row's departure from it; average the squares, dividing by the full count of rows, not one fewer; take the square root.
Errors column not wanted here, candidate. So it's 17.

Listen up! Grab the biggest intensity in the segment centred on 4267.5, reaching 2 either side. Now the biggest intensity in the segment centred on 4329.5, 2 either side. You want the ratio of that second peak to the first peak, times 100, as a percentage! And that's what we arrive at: 120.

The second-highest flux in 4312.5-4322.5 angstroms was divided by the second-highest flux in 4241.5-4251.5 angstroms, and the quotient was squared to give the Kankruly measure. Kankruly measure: 1.42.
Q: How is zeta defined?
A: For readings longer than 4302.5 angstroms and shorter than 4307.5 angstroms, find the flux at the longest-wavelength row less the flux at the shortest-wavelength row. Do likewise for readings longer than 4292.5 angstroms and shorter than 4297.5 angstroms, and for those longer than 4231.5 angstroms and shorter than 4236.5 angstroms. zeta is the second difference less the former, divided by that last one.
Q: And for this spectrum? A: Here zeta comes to 0.8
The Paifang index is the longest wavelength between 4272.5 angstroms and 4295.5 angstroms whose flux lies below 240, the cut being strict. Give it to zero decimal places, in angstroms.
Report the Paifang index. 4293 angstroms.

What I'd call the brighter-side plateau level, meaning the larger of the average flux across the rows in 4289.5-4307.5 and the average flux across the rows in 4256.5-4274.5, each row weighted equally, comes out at 242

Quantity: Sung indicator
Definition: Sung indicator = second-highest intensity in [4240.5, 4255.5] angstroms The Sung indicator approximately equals 253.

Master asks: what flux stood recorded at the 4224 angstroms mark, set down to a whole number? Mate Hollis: 249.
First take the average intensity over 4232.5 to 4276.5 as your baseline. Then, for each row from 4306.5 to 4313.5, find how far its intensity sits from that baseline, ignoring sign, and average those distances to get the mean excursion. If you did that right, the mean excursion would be 12.3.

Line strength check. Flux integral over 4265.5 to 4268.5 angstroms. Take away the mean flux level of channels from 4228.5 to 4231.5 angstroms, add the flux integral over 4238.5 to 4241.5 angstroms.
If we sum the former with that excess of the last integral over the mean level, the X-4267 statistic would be 1311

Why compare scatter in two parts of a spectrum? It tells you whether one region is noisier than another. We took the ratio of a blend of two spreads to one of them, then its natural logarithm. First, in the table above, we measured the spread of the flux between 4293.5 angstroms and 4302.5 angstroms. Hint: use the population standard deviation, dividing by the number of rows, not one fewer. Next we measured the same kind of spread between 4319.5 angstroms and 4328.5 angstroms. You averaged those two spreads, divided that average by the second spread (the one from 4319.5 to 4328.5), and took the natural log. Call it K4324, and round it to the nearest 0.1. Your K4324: -0.4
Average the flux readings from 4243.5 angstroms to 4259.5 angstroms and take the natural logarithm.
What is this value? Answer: 5.421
